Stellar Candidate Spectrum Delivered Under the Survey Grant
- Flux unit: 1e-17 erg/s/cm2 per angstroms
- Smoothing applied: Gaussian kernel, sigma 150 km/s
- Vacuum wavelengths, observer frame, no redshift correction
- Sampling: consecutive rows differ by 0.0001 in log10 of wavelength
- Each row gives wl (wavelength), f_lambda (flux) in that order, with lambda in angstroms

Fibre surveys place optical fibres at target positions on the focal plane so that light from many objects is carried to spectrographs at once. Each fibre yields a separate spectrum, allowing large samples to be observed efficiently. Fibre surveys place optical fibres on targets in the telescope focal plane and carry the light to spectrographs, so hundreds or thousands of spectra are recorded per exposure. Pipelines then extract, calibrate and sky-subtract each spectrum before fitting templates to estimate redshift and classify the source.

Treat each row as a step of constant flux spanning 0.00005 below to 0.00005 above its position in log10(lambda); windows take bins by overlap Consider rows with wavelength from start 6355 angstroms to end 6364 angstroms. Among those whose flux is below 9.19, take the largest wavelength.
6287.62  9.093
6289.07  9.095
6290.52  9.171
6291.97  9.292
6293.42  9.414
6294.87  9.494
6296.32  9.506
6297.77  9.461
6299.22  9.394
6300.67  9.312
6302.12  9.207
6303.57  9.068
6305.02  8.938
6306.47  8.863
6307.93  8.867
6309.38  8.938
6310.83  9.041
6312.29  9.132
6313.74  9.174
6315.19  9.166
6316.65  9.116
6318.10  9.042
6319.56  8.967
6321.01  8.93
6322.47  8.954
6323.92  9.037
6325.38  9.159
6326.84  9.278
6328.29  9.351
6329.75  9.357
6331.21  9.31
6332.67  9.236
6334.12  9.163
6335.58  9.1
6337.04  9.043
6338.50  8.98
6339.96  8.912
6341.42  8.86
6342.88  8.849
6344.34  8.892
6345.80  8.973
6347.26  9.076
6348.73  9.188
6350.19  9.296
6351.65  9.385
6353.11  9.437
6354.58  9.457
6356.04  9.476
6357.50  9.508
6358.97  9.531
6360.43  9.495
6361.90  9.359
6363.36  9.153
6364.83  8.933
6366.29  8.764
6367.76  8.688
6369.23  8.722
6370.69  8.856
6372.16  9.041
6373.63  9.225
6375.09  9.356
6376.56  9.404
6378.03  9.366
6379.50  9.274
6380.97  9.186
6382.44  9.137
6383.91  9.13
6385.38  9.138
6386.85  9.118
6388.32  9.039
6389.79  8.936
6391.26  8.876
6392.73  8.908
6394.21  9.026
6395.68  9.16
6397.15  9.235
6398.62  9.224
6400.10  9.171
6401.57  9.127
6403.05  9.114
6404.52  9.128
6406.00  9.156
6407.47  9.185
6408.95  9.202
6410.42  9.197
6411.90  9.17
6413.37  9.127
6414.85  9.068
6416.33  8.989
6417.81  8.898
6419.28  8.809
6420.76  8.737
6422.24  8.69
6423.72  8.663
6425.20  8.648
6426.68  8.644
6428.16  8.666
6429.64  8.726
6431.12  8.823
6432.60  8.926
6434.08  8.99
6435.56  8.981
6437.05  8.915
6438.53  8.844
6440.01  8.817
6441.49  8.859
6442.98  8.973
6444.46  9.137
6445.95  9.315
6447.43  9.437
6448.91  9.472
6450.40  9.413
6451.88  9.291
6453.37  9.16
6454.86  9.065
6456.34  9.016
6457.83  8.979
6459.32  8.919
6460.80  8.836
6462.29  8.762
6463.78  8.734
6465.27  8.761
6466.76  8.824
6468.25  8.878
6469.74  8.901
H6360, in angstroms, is 6363.36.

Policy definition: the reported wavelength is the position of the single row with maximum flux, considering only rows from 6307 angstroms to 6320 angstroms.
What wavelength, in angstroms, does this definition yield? 6313.74 angstroms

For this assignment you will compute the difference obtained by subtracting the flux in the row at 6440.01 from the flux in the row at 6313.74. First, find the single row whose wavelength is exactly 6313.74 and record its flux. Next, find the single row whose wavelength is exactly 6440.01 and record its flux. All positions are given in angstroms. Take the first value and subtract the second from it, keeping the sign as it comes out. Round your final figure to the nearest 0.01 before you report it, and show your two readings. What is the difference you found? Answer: 0.36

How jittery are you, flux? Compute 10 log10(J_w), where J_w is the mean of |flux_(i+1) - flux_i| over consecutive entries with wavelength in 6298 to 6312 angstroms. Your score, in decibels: -10.5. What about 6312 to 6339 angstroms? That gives -12.2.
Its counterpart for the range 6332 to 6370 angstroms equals -11.1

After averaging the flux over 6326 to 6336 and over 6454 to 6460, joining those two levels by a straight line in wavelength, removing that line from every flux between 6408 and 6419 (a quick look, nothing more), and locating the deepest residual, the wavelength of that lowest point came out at 6417.81 angstroms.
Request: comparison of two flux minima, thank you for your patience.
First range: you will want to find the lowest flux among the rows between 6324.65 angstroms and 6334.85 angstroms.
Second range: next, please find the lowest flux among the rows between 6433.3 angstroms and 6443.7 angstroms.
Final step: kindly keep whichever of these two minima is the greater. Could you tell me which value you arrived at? 9.16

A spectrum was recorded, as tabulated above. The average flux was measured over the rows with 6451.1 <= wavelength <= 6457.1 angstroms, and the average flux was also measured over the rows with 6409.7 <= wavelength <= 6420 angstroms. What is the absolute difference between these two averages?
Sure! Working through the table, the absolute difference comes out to 0.10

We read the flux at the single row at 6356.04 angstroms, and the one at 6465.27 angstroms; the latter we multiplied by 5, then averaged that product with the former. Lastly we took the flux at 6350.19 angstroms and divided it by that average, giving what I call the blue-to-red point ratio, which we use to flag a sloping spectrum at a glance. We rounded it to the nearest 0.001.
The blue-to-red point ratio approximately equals 0.349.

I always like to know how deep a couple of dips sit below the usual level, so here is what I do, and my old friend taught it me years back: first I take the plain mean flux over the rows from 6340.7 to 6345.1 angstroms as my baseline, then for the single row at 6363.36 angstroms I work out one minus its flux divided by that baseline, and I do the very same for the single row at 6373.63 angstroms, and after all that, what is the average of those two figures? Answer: -0.036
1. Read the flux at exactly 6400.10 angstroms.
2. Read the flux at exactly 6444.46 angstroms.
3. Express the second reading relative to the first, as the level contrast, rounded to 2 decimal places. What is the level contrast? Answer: 1.00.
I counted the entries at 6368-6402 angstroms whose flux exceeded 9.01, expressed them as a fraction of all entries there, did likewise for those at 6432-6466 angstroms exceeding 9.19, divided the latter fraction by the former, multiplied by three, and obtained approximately 0.83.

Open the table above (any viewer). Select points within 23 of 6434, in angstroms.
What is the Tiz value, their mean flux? 8.98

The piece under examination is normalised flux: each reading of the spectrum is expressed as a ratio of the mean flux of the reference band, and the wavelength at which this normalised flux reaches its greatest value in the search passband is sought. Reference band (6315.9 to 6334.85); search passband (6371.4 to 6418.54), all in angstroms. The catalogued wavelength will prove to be 6376.56 angstroms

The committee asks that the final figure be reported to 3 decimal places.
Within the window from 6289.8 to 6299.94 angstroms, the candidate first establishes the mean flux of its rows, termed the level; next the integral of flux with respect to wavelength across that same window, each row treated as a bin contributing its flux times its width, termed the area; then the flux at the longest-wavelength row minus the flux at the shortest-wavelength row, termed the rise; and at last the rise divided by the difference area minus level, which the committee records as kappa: 0.003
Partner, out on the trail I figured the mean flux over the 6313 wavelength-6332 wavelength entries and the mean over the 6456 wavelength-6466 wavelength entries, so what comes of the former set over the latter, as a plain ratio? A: 1.03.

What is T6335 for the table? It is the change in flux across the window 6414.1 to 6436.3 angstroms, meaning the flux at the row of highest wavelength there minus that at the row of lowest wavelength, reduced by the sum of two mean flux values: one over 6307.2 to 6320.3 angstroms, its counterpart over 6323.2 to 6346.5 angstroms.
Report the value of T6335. -18.23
